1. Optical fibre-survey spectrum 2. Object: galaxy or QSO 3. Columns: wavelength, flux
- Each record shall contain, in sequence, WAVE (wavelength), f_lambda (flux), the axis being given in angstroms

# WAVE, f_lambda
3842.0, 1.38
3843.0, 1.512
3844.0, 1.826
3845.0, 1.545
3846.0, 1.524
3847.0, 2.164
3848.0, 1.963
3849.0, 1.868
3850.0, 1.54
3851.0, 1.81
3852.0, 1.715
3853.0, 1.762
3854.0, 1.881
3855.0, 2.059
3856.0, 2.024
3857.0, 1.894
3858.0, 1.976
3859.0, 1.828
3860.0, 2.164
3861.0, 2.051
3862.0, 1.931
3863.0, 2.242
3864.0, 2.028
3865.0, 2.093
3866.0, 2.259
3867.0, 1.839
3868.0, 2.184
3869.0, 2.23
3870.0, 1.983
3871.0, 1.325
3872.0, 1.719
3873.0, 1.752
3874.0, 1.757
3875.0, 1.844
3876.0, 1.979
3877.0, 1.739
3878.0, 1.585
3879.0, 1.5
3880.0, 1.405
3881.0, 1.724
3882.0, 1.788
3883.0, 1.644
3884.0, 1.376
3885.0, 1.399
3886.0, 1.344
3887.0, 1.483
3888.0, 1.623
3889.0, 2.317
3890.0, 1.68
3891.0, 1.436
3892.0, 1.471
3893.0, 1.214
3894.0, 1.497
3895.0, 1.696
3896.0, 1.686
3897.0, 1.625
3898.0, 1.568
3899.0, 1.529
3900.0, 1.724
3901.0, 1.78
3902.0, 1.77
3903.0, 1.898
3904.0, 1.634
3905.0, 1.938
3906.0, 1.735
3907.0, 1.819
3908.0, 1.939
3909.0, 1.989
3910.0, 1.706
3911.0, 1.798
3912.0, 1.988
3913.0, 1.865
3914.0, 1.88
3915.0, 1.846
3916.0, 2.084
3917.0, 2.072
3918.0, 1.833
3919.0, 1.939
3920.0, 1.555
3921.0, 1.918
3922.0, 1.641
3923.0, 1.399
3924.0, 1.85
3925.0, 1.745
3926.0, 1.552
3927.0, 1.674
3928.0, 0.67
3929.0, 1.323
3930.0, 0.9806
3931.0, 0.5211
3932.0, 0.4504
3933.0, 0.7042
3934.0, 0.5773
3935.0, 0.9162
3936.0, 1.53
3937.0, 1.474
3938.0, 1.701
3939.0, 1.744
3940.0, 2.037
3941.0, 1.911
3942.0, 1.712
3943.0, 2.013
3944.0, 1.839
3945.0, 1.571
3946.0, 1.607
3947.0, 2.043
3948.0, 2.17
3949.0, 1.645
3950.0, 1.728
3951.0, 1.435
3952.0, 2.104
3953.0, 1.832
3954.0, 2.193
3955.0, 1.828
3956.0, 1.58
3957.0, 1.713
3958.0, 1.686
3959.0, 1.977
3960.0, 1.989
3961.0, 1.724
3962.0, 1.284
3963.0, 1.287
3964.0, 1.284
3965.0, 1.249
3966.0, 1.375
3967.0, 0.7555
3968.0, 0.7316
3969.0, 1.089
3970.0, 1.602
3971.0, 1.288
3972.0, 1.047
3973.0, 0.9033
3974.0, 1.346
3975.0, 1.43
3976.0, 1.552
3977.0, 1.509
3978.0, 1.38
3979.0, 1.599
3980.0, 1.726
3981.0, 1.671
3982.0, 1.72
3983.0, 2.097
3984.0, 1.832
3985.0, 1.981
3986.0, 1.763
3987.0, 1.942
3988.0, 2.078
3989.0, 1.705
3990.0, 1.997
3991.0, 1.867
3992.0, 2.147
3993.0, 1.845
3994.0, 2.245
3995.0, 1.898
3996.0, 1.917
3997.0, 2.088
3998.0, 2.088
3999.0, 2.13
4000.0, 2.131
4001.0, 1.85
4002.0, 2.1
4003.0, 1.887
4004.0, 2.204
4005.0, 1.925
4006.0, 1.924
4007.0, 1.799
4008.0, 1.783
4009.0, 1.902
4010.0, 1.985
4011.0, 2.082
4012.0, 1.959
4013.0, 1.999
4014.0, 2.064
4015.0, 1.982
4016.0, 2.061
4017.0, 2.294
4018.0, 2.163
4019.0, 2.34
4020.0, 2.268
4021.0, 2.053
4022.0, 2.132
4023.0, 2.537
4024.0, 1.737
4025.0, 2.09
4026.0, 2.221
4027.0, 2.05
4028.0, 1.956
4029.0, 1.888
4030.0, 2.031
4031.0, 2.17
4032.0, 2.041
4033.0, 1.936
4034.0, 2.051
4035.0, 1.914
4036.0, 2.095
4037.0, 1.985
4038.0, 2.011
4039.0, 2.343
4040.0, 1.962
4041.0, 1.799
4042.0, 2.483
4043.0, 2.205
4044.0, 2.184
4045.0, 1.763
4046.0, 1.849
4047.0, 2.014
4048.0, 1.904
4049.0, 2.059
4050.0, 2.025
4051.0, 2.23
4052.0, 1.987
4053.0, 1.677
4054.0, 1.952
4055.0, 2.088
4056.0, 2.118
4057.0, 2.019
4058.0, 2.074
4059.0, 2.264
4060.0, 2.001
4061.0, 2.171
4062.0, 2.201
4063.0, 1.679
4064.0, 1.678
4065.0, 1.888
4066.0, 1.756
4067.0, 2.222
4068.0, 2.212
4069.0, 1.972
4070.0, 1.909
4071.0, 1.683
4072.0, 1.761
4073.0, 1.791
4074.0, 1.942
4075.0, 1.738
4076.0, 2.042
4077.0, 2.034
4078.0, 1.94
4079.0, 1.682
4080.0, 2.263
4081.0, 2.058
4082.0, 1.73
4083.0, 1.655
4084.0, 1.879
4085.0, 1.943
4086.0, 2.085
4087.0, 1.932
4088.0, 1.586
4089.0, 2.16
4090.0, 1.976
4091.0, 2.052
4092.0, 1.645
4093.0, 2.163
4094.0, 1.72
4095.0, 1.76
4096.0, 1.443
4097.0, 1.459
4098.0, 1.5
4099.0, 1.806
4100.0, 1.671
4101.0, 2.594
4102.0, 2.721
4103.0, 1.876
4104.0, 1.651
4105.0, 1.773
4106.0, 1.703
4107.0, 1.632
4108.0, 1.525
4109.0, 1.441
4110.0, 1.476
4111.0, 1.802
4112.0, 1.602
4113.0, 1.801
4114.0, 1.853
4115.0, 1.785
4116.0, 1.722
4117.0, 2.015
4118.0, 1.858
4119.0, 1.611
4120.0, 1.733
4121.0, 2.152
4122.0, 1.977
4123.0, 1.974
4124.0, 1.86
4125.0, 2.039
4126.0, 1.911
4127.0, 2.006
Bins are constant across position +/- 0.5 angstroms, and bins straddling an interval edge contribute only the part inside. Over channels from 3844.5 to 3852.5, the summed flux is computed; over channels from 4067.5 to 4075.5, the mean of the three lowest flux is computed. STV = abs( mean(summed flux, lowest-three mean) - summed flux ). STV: 6.20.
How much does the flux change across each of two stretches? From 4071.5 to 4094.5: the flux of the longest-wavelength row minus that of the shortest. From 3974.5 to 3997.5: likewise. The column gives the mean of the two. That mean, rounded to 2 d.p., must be 0.31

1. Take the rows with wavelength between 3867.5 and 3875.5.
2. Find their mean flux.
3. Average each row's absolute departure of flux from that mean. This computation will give 0.21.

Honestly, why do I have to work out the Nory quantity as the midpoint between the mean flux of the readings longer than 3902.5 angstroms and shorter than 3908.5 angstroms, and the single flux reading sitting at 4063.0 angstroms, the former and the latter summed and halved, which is 1.75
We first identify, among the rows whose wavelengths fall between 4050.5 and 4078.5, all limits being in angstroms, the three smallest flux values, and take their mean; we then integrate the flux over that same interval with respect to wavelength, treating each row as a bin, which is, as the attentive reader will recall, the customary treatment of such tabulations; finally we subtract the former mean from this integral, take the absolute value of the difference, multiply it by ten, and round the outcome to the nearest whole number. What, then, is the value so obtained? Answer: 534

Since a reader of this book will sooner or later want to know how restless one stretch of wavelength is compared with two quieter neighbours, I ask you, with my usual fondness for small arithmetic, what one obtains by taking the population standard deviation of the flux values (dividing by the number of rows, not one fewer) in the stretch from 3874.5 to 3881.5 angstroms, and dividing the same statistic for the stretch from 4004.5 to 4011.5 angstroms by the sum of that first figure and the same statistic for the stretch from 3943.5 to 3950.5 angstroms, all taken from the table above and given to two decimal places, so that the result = 0.24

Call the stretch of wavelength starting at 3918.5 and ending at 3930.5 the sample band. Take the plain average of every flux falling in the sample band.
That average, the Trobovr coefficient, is 1.5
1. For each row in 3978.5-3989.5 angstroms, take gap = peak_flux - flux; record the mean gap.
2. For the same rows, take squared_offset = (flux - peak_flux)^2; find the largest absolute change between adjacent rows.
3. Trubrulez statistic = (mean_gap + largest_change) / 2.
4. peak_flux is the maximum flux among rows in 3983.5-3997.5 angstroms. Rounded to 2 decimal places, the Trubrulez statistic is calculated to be 0.34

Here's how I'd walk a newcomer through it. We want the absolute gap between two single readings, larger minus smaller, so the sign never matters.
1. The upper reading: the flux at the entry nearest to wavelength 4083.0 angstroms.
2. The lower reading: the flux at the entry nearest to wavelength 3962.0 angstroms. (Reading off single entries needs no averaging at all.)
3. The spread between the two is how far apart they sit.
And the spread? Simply 0.37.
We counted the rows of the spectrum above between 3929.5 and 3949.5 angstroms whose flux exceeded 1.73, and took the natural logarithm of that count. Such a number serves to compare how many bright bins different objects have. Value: 1.95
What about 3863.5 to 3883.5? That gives 2.56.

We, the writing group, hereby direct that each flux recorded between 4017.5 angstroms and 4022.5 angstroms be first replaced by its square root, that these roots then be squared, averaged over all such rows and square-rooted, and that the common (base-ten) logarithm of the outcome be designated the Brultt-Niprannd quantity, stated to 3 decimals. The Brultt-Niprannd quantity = 0.170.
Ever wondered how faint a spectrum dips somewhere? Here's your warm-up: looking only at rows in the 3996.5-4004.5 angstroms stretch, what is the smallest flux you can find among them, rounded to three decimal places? 1.850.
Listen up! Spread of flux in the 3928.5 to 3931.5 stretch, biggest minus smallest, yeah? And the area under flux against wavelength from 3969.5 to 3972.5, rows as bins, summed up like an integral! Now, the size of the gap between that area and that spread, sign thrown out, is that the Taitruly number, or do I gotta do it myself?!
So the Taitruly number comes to 3.1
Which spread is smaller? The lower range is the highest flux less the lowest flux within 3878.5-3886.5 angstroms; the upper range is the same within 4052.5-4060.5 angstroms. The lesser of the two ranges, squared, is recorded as 0.20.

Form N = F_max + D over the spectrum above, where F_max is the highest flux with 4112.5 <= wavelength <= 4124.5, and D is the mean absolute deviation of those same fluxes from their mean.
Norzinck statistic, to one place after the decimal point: 2.3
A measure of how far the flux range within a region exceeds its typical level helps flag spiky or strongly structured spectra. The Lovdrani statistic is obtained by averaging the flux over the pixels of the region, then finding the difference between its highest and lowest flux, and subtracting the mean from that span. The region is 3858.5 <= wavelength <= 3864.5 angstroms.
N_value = -1.6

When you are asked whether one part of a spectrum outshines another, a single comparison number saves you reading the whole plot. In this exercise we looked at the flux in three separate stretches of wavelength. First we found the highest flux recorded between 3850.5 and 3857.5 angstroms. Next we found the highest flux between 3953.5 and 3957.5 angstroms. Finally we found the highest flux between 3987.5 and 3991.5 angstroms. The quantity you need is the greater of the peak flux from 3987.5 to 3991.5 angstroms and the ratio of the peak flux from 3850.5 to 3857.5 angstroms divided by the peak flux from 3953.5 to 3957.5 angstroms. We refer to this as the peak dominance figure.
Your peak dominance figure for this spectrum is 2.08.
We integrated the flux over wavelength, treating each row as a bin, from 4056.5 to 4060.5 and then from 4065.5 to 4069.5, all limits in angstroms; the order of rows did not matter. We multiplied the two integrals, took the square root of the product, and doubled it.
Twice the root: 17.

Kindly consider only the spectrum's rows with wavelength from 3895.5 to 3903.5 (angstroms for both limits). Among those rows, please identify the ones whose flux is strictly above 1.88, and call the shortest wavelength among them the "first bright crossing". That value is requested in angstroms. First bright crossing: 3903.0 angstroms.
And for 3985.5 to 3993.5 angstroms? 3987.0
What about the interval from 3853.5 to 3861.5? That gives 3854.0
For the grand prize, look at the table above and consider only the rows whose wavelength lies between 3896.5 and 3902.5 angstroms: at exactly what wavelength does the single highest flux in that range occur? 3901.0 angstroms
